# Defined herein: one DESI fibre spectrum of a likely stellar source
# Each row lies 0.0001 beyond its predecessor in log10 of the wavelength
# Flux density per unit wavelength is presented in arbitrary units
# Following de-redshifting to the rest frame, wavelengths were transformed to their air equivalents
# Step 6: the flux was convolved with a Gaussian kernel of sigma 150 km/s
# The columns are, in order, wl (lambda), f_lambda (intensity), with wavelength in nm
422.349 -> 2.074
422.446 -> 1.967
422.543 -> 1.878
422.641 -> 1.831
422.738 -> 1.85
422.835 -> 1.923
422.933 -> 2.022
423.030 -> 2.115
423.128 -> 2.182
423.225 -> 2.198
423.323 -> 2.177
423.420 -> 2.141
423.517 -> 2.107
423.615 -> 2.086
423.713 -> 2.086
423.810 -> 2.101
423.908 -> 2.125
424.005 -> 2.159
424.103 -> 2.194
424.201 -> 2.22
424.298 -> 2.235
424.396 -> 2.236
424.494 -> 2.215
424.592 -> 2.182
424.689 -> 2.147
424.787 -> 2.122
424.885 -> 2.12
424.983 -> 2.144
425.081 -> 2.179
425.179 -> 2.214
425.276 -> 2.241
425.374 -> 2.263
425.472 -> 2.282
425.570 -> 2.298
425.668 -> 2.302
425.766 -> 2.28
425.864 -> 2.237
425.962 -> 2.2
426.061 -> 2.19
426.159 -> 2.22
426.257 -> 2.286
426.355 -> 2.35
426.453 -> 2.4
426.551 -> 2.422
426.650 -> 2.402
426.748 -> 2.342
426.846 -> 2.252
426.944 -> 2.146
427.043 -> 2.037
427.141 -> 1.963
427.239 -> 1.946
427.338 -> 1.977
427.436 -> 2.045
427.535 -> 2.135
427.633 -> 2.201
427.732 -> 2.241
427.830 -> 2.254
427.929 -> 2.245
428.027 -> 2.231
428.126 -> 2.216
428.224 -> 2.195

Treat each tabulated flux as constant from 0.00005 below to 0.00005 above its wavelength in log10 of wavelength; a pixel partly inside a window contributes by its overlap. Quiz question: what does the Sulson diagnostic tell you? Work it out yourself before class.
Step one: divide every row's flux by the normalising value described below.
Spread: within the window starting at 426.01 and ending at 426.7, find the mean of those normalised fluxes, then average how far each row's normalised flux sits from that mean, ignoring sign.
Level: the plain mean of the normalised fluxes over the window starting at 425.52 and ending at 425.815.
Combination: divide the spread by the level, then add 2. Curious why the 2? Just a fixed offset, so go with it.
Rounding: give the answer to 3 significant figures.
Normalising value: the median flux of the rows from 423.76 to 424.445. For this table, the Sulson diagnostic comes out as 2.03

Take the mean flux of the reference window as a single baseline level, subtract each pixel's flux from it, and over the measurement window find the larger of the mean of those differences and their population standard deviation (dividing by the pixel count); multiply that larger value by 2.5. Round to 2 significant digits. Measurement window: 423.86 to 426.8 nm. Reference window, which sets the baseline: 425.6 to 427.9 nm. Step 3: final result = 0.21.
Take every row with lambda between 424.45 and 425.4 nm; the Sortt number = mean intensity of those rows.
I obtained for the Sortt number 2.18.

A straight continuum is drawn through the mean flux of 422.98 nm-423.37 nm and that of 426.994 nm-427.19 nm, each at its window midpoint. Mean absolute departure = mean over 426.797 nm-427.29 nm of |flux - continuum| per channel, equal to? 0.10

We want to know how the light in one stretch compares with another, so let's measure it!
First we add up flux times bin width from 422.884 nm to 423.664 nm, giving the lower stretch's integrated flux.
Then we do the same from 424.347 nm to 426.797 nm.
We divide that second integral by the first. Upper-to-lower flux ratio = 3.3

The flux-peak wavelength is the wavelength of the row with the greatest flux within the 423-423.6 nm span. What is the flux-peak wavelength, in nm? 423.225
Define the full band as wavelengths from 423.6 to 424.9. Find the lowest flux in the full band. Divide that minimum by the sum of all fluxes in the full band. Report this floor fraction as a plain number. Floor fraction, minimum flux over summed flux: 0.0690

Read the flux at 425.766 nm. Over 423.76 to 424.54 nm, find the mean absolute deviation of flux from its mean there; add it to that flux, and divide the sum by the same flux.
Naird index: 1.02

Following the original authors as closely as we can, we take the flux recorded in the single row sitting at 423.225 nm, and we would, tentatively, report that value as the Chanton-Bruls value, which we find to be 2.198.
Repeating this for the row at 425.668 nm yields 2.302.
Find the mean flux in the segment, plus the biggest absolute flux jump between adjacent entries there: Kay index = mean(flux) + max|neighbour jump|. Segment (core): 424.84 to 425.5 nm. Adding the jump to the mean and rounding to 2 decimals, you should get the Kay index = 2.24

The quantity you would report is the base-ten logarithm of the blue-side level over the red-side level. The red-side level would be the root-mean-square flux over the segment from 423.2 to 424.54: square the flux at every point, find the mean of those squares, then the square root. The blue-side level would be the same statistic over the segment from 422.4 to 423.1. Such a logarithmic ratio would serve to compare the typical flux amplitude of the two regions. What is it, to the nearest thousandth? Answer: -0.047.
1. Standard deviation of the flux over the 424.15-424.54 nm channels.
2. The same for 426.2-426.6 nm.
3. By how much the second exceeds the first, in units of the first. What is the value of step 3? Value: 4.7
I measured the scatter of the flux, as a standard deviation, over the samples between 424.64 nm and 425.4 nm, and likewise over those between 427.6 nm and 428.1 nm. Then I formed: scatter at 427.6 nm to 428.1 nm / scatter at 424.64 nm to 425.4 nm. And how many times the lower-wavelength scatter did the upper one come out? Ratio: 0.4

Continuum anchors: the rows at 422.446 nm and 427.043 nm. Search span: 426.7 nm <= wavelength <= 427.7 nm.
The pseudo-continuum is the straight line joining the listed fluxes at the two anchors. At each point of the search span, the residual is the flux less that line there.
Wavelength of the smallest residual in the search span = 427.239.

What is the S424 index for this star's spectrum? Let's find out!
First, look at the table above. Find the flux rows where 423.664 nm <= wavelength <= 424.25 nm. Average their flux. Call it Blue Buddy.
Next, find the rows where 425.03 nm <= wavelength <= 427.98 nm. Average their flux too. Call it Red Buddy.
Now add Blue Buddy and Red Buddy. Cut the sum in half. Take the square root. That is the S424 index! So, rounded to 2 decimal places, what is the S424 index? 1.48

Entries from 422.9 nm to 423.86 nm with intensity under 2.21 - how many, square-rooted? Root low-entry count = 3.2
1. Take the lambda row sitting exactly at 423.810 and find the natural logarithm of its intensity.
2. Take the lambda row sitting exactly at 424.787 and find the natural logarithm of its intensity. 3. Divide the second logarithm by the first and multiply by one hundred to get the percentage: 101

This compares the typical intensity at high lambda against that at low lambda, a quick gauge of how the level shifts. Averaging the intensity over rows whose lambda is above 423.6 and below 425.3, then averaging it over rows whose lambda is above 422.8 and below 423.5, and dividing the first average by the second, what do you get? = 1.03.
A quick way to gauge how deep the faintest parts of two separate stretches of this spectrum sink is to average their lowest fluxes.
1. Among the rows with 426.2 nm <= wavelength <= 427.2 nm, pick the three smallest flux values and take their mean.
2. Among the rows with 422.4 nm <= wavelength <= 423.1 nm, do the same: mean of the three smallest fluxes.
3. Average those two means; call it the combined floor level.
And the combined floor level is 1.95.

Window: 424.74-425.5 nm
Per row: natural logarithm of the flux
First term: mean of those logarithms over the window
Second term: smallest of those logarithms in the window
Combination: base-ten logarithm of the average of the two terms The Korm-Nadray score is -0.11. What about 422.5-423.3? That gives -0.19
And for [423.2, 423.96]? -0.13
